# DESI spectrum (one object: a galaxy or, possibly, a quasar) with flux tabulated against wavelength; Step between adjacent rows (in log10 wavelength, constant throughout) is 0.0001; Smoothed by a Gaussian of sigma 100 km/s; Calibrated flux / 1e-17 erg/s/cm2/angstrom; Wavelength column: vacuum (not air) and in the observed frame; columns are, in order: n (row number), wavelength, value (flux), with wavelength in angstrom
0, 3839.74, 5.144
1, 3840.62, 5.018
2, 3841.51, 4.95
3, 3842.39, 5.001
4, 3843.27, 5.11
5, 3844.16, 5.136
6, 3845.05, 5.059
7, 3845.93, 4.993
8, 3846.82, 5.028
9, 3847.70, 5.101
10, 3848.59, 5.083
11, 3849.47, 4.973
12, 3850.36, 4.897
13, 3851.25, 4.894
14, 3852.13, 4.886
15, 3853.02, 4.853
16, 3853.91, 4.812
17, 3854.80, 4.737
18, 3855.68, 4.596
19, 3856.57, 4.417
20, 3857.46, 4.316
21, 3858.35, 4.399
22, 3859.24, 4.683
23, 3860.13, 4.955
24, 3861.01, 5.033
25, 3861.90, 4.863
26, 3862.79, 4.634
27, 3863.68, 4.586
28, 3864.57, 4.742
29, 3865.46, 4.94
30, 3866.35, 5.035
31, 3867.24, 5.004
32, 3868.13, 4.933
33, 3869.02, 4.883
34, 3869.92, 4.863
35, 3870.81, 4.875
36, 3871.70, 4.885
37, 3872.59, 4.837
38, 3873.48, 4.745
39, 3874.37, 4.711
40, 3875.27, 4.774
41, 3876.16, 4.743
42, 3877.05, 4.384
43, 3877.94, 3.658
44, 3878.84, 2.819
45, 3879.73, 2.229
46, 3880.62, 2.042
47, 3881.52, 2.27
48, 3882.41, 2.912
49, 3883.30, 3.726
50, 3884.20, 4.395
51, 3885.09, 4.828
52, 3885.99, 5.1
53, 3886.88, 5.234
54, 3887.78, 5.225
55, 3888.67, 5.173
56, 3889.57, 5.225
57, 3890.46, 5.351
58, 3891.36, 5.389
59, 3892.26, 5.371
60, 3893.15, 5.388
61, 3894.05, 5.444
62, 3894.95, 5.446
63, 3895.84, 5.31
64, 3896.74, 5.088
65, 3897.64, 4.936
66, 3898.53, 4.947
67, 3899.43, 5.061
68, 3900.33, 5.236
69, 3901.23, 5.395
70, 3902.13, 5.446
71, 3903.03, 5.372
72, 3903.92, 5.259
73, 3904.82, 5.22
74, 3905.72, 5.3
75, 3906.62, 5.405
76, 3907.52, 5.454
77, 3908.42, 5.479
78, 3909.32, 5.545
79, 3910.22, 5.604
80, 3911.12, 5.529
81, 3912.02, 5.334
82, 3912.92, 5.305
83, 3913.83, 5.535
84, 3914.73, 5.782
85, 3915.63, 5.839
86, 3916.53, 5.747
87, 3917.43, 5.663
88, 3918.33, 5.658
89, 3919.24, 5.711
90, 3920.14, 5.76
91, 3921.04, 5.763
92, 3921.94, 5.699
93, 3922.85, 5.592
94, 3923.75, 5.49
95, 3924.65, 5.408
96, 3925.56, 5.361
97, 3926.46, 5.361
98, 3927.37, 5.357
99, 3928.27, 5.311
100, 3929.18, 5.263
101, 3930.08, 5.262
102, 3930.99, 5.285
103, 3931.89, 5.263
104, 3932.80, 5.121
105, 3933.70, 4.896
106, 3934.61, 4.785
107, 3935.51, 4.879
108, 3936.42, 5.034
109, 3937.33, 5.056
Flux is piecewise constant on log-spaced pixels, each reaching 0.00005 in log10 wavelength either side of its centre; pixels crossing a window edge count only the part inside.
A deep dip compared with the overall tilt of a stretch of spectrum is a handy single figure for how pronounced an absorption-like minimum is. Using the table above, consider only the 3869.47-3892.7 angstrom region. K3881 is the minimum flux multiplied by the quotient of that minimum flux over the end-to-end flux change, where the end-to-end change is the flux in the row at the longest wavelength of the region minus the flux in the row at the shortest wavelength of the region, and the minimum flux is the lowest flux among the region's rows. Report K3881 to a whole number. 8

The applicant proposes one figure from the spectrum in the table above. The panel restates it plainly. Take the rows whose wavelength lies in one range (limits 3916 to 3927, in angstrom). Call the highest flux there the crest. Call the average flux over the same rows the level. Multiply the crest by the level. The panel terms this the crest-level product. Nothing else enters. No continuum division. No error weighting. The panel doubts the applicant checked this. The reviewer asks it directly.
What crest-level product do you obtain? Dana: 32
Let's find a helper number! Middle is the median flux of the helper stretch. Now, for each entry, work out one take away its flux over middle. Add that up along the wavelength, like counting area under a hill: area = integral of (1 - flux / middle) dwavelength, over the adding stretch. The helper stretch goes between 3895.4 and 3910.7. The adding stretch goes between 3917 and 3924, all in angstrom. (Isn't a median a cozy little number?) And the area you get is -0.5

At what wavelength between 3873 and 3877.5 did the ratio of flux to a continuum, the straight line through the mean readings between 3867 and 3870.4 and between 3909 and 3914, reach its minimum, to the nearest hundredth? 3877.05 angstrom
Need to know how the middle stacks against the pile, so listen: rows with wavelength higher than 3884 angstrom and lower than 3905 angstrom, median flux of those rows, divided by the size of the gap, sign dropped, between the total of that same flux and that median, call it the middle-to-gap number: 0.0438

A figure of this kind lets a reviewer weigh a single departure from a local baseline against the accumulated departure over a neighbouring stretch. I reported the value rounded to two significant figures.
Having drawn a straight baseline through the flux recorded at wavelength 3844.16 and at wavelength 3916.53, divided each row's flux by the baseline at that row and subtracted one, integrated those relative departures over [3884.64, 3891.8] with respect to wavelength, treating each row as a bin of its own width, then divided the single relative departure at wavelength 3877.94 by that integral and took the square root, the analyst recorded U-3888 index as 0.89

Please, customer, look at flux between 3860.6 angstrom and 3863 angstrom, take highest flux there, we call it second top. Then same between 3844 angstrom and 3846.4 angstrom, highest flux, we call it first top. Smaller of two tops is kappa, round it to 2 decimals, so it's 5.03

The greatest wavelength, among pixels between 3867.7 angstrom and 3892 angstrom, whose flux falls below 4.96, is 3885.09 angstrom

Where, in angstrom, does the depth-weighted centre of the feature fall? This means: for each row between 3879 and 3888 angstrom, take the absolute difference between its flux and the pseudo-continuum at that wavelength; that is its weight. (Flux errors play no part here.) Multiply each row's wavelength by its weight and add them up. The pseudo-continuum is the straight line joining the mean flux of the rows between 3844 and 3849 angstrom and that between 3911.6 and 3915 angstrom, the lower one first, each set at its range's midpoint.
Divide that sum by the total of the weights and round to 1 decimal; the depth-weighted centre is 3881.7 angstrom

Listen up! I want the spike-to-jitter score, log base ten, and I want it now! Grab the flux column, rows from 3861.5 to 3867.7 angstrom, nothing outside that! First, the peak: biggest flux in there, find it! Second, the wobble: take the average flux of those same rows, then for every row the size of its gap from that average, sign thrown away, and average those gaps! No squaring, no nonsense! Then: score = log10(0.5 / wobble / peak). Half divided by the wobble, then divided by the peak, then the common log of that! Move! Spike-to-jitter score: -0.18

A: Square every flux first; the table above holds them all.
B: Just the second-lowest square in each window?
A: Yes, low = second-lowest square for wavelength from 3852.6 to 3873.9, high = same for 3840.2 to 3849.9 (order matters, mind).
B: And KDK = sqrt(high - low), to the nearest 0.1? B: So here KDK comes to 2.3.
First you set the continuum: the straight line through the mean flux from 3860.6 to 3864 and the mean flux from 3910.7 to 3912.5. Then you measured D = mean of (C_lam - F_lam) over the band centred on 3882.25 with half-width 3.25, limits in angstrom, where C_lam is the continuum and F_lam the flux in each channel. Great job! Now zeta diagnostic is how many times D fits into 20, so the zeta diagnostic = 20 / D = 11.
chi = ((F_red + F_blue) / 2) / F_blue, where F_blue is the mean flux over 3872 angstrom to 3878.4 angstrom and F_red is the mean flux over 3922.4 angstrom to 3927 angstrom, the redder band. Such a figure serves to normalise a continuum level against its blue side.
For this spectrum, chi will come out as 1.10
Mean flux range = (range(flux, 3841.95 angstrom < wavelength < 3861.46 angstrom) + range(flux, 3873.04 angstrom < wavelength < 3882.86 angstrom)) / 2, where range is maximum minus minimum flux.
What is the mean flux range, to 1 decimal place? 1.8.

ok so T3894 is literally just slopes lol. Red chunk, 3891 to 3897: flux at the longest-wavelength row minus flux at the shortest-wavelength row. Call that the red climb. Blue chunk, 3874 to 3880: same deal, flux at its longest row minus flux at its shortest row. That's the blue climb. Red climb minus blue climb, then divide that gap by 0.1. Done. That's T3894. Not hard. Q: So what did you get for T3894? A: 22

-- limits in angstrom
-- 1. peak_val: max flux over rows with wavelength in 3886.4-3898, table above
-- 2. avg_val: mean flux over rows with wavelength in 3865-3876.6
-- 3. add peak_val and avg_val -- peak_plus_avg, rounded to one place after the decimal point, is 10.3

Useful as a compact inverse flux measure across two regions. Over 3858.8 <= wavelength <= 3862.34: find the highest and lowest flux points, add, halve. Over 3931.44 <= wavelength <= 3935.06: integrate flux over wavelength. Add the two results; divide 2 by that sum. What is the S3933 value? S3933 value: 0.0868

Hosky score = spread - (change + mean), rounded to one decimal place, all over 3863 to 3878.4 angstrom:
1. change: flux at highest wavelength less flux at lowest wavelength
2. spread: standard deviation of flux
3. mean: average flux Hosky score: -3.5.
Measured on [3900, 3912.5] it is -5.4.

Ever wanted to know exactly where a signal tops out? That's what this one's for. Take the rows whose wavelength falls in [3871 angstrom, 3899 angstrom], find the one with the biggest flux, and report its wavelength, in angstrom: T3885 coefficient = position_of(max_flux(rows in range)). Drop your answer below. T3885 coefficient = 3894.95 angstrom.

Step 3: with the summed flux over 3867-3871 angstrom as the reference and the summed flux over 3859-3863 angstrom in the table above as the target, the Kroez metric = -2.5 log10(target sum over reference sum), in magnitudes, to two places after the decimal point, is 0.02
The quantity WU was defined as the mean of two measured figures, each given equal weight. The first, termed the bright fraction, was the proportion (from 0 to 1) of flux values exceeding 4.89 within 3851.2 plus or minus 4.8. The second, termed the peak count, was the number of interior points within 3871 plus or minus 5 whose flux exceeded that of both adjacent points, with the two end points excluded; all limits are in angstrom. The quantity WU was 0.77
